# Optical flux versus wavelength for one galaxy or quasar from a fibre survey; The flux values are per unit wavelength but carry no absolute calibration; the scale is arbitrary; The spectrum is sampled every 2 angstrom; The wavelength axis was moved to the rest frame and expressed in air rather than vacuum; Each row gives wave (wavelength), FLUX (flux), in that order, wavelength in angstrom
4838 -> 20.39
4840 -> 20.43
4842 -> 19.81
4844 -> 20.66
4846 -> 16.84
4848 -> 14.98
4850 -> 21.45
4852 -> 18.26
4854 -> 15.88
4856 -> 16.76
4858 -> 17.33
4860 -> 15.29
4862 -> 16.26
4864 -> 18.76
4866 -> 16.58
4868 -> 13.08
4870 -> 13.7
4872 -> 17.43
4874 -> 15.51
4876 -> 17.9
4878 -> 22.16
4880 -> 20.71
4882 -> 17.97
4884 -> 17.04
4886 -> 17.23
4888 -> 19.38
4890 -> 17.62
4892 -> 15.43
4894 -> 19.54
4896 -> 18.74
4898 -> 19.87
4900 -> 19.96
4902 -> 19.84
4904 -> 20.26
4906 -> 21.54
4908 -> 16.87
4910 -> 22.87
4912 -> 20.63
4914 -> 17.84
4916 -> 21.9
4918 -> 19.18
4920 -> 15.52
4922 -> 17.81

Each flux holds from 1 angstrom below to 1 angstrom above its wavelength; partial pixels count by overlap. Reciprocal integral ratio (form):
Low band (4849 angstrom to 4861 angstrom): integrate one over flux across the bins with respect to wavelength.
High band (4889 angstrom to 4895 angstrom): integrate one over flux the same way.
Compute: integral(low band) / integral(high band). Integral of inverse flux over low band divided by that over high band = 2.0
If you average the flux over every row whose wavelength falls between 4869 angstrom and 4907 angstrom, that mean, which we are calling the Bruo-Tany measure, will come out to 18.5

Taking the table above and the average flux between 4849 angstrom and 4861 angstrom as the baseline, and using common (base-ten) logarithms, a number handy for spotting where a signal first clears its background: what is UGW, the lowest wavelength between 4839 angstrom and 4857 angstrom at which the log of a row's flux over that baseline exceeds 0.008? 4840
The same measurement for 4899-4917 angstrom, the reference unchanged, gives 4900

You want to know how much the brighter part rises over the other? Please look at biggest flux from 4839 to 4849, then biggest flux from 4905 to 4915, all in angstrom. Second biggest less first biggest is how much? 2.2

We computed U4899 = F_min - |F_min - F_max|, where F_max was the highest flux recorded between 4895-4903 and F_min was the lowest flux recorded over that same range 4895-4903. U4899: 17.5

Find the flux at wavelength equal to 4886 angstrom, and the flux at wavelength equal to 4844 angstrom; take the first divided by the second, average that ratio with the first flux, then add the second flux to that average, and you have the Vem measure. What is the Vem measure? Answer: 30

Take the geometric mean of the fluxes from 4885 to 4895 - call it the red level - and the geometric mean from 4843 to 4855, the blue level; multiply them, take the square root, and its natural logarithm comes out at 2.88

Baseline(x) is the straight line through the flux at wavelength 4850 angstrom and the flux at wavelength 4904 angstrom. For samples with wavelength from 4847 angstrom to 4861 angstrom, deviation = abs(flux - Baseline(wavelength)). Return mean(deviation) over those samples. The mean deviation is 4.2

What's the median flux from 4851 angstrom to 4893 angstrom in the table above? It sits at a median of 17.2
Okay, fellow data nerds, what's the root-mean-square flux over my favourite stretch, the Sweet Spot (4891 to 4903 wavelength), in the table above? 19.0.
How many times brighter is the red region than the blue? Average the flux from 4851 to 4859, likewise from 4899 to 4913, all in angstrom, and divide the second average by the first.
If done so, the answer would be 1.19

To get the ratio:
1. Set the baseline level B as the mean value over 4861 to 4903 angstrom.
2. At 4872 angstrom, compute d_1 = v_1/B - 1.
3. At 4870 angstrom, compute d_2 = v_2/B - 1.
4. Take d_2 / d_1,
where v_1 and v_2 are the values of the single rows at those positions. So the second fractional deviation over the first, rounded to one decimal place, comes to 10.0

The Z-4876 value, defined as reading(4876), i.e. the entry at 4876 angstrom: 17.9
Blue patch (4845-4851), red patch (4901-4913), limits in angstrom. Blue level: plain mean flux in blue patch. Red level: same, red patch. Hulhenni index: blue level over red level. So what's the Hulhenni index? 0.87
